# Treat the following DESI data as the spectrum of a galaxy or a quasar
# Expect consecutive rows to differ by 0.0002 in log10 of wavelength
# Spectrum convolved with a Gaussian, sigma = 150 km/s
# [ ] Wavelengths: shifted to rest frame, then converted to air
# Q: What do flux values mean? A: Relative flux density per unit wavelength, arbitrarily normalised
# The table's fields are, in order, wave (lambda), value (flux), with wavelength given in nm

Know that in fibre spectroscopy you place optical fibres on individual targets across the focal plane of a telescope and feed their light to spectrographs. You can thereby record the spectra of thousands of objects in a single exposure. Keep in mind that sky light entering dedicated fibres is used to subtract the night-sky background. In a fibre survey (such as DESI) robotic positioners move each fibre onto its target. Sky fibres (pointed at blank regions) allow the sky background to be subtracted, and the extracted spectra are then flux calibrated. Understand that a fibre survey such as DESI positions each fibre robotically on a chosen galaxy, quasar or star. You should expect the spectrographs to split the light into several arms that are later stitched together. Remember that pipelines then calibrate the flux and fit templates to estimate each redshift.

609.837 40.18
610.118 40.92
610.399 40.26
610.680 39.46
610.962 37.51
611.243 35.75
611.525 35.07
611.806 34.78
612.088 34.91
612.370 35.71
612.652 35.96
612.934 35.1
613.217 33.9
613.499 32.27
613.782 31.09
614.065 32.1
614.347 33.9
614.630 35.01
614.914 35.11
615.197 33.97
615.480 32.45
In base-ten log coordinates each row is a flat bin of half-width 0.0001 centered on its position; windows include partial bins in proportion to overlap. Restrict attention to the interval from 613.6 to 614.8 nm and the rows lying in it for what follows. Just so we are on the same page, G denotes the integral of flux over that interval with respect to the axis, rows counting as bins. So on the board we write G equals 39.6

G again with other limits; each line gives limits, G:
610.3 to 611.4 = 41.9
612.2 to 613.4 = 42.1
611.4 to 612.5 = 38.6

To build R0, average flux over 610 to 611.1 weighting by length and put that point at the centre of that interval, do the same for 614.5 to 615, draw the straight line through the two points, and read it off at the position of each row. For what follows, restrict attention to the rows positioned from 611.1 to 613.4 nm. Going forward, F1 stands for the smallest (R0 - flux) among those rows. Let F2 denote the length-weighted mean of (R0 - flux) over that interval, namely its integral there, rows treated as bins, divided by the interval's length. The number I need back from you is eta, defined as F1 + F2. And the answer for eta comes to 3.9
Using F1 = 1.3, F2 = 2.57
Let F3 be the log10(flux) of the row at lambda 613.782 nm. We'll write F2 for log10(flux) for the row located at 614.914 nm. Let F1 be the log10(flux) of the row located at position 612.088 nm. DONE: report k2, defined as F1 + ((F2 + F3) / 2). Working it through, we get 3.06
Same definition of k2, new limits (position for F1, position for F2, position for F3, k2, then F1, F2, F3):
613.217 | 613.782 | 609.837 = 3.08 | 1.530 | 1.49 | 1.60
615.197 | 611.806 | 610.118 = 3.11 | 1.531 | 1.54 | 1.61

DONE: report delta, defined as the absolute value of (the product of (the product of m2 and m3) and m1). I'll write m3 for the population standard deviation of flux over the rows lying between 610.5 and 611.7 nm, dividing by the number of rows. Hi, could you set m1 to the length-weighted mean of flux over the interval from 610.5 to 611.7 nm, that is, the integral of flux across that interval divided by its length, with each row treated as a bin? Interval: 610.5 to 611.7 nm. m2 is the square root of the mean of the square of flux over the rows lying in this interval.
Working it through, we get 2329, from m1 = 37.0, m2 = 37.0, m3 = 1.7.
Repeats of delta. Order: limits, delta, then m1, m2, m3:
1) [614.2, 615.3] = 672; 34.5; 34.5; 0.6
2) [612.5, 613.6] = 1636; 34.4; 34.3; 1.4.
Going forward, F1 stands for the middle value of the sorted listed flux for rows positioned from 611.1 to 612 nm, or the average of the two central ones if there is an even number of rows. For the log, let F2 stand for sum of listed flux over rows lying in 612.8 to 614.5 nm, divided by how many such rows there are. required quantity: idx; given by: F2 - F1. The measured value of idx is -2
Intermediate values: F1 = 35.1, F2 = 33.1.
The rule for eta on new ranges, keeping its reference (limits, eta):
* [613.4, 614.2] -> 7.8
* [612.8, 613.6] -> 4.7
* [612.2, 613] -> 3.0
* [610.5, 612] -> 2.1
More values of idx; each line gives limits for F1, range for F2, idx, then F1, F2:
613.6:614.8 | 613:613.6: 0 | 33.0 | 33.1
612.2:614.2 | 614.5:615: 1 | 33.9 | 35.1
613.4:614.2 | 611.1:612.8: 3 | 32.1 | 35.4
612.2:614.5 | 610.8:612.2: 2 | 33.9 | 35.6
